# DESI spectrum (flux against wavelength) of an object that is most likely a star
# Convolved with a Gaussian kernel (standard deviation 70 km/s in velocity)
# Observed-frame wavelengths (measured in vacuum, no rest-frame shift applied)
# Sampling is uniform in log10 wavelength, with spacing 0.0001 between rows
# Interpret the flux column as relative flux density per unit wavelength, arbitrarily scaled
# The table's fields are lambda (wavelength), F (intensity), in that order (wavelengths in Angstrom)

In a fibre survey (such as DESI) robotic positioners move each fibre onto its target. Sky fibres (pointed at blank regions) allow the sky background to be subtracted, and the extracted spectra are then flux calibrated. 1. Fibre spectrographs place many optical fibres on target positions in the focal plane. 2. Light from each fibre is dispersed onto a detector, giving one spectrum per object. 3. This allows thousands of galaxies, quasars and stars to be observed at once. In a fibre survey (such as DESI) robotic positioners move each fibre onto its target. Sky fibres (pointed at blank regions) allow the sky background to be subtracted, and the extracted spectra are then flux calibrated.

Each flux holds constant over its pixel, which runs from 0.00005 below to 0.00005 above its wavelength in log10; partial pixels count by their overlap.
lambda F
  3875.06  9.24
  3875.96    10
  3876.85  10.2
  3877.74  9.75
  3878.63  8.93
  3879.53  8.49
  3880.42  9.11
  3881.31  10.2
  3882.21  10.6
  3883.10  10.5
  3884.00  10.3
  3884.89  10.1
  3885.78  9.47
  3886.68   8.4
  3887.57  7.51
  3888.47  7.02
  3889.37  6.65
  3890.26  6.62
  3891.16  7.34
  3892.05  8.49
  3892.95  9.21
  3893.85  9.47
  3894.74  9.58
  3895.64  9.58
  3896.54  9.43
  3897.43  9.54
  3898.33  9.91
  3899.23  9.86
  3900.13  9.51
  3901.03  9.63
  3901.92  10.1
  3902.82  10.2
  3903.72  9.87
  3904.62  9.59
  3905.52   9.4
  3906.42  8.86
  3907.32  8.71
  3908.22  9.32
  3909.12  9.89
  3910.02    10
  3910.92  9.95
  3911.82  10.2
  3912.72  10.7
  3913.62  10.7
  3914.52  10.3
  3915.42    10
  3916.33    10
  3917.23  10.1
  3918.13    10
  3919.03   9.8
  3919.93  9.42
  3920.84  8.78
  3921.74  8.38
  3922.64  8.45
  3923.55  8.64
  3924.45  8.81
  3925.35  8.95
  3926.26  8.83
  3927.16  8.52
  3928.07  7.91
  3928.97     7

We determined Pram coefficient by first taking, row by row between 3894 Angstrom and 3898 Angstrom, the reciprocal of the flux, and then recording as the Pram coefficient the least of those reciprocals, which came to 0.104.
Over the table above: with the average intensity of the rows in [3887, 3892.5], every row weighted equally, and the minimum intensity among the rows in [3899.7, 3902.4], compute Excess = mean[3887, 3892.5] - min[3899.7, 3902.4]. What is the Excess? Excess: -2.2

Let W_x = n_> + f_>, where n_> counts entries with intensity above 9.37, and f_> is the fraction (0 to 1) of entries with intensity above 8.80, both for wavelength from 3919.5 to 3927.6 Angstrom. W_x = 1.4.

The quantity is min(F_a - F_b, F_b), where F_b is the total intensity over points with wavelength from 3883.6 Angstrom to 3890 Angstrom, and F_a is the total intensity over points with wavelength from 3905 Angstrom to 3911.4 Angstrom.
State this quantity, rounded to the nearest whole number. 7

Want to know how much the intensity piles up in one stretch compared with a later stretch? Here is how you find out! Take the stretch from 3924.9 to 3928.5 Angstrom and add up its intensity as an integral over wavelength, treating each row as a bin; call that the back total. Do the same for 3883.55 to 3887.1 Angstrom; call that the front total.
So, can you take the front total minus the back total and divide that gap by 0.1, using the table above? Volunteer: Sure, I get 33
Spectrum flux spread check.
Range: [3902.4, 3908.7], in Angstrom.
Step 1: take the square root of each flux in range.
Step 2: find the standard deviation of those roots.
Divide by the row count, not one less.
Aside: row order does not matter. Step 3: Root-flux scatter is 0.080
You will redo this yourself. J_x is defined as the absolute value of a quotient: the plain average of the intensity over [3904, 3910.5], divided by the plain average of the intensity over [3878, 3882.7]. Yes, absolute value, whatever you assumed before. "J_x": 0.99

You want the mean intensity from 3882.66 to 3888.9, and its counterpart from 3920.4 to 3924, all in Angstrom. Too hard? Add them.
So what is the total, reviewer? 17.6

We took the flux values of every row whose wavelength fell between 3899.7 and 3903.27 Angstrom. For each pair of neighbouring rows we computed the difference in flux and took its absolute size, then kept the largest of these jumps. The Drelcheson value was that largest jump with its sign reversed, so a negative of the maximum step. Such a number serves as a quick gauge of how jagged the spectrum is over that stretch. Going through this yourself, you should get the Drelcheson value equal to -0.47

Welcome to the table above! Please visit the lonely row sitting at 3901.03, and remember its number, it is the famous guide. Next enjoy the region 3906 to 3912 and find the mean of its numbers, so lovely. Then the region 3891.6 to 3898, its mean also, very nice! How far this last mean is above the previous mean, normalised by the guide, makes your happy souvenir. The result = -0.02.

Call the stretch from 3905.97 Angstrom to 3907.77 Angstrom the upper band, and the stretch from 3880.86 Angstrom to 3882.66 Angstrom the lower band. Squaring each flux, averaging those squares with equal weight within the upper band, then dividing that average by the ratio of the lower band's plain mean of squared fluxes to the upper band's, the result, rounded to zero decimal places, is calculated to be 55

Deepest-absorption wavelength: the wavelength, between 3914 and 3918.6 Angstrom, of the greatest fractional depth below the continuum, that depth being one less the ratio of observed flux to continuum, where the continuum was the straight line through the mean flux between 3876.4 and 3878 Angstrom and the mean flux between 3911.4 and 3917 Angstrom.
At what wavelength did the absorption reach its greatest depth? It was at 3918.13 Angstrom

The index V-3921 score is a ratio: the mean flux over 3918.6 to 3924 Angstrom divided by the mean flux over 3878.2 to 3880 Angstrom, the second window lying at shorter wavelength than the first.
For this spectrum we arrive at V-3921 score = 1.02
